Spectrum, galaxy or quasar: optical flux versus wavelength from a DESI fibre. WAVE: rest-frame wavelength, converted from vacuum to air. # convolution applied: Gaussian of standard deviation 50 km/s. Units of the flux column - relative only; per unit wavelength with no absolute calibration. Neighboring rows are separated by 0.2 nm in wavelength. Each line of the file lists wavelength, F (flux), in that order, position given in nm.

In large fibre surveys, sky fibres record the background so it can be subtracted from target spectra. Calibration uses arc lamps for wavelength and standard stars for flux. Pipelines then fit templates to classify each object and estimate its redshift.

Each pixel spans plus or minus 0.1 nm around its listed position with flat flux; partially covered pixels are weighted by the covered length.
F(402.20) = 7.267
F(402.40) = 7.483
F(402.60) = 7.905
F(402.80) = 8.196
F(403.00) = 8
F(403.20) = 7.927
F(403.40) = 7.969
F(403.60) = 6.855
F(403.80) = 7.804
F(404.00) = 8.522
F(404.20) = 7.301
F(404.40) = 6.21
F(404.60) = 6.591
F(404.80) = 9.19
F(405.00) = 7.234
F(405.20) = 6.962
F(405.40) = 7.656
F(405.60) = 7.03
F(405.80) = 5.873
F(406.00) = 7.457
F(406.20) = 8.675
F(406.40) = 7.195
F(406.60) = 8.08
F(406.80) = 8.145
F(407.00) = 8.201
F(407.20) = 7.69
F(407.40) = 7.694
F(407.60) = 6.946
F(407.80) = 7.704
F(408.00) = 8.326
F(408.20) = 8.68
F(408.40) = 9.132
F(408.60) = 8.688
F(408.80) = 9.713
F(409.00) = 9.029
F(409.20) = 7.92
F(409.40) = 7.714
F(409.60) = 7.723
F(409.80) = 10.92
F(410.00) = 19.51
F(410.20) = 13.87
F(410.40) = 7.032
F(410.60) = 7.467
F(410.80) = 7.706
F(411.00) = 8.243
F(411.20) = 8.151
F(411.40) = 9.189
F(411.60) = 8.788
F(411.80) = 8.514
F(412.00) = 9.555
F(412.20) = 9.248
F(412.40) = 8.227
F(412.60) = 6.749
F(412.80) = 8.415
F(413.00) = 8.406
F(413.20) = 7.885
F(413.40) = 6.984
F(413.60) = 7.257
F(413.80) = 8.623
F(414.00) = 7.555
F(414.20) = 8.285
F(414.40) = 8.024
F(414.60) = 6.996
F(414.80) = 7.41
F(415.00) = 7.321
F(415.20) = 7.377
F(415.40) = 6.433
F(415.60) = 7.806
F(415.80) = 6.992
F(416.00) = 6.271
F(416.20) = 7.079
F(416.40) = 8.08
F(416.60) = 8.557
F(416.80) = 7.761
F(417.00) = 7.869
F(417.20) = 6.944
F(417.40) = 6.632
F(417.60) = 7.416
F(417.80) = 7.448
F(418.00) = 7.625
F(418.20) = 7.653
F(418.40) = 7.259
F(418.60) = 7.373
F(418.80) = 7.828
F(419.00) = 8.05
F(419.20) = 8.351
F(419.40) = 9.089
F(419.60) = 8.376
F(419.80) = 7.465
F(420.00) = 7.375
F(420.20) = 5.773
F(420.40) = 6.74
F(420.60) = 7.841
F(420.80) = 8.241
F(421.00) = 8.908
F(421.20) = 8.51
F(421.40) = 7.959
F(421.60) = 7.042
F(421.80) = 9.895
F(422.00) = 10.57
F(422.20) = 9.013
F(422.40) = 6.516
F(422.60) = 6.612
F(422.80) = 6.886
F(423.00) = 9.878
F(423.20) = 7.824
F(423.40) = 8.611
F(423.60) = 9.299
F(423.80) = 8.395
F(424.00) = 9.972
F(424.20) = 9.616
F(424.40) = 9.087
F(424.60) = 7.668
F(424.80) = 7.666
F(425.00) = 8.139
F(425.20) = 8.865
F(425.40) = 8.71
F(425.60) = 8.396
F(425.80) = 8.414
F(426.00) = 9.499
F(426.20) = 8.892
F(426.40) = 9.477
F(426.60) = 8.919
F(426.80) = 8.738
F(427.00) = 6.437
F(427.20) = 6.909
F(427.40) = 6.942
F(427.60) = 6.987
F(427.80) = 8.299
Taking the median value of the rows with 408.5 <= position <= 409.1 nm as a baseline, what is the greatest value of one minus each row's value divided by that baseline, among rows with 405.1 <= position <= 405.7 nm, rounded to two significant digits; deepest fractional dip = 0.23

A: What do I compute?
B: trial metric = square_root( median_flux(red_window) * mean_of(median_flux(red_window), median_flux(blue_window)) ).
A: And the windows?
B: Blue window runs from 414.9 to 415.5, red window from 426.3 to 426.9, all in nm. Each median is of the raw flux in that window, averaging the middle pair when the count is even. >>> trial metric 8.5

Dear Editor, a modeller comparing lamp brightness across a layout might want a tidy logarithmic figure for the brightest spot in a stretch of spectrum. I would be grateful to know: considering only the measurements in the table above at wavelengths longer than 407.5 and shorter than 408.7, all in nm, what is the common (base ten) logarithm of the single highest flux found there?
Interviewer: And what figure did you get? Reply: 0.96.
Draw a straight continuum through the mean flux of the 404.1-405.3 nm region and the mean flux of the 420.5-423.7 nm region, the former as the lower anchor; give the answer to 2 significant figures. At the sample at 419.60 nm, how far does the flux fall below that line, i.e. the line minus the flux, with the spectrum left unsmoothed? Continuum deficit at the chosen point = -0.18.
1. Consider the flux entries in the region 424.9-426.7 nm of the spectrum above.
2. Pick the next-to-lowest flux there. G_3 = 8.396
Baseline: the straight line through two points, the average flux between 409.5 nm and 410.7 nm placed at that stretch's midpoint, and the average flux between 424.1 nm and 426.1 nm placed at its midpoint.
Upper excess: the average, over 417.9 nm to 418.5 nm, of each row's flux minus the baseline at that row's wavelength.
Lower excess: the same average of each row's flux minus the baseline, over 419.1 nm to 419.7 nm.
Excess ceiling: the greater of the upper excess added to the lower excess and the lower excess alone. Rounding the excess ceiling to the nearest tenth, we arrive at -0.9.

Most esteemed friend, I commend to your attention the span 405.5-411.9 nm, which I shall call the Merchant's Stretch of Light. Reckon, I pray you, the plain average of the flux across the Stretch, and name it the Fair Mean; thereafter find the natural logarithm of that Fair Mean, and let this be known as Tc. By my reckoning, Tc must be 2.16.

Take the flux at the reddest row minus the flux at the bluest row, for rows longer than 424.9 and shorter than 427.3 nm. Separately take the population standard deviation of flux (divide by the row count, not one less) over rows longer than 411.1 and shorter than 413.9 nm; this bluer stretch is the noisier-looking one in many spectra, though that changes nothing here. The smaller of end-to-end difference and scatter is -1.2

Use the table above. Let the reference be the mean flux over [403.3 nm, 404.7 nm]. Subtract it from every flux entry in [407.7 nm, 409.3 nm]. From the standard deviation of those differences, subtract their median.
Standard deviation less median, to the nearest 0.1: -0.7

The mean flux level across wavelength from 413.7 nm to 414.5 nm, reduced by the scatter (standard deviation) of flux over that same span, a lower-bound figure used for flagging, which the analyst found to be 7.7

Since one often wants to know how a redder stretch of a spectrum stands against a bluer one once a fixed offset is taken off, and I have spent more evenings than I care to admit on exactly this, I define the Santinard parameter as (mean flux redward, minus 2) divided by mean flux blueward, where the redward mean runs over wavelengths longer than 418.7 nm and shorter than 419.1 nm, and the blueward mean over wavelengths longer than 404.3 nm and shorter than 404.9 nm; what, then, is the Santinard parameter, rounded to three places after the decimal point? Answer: 0.810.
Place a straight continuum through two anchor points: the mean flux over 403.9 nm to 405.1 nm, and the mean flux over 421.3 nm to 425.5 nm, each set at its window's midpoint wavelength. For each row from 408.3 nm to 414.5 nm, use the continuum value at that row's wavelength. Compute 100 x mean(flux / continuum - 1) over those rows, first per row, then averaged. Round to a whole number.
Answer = 13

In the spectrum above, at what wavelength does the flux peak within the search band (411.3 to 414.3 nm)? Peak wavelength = 412.00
